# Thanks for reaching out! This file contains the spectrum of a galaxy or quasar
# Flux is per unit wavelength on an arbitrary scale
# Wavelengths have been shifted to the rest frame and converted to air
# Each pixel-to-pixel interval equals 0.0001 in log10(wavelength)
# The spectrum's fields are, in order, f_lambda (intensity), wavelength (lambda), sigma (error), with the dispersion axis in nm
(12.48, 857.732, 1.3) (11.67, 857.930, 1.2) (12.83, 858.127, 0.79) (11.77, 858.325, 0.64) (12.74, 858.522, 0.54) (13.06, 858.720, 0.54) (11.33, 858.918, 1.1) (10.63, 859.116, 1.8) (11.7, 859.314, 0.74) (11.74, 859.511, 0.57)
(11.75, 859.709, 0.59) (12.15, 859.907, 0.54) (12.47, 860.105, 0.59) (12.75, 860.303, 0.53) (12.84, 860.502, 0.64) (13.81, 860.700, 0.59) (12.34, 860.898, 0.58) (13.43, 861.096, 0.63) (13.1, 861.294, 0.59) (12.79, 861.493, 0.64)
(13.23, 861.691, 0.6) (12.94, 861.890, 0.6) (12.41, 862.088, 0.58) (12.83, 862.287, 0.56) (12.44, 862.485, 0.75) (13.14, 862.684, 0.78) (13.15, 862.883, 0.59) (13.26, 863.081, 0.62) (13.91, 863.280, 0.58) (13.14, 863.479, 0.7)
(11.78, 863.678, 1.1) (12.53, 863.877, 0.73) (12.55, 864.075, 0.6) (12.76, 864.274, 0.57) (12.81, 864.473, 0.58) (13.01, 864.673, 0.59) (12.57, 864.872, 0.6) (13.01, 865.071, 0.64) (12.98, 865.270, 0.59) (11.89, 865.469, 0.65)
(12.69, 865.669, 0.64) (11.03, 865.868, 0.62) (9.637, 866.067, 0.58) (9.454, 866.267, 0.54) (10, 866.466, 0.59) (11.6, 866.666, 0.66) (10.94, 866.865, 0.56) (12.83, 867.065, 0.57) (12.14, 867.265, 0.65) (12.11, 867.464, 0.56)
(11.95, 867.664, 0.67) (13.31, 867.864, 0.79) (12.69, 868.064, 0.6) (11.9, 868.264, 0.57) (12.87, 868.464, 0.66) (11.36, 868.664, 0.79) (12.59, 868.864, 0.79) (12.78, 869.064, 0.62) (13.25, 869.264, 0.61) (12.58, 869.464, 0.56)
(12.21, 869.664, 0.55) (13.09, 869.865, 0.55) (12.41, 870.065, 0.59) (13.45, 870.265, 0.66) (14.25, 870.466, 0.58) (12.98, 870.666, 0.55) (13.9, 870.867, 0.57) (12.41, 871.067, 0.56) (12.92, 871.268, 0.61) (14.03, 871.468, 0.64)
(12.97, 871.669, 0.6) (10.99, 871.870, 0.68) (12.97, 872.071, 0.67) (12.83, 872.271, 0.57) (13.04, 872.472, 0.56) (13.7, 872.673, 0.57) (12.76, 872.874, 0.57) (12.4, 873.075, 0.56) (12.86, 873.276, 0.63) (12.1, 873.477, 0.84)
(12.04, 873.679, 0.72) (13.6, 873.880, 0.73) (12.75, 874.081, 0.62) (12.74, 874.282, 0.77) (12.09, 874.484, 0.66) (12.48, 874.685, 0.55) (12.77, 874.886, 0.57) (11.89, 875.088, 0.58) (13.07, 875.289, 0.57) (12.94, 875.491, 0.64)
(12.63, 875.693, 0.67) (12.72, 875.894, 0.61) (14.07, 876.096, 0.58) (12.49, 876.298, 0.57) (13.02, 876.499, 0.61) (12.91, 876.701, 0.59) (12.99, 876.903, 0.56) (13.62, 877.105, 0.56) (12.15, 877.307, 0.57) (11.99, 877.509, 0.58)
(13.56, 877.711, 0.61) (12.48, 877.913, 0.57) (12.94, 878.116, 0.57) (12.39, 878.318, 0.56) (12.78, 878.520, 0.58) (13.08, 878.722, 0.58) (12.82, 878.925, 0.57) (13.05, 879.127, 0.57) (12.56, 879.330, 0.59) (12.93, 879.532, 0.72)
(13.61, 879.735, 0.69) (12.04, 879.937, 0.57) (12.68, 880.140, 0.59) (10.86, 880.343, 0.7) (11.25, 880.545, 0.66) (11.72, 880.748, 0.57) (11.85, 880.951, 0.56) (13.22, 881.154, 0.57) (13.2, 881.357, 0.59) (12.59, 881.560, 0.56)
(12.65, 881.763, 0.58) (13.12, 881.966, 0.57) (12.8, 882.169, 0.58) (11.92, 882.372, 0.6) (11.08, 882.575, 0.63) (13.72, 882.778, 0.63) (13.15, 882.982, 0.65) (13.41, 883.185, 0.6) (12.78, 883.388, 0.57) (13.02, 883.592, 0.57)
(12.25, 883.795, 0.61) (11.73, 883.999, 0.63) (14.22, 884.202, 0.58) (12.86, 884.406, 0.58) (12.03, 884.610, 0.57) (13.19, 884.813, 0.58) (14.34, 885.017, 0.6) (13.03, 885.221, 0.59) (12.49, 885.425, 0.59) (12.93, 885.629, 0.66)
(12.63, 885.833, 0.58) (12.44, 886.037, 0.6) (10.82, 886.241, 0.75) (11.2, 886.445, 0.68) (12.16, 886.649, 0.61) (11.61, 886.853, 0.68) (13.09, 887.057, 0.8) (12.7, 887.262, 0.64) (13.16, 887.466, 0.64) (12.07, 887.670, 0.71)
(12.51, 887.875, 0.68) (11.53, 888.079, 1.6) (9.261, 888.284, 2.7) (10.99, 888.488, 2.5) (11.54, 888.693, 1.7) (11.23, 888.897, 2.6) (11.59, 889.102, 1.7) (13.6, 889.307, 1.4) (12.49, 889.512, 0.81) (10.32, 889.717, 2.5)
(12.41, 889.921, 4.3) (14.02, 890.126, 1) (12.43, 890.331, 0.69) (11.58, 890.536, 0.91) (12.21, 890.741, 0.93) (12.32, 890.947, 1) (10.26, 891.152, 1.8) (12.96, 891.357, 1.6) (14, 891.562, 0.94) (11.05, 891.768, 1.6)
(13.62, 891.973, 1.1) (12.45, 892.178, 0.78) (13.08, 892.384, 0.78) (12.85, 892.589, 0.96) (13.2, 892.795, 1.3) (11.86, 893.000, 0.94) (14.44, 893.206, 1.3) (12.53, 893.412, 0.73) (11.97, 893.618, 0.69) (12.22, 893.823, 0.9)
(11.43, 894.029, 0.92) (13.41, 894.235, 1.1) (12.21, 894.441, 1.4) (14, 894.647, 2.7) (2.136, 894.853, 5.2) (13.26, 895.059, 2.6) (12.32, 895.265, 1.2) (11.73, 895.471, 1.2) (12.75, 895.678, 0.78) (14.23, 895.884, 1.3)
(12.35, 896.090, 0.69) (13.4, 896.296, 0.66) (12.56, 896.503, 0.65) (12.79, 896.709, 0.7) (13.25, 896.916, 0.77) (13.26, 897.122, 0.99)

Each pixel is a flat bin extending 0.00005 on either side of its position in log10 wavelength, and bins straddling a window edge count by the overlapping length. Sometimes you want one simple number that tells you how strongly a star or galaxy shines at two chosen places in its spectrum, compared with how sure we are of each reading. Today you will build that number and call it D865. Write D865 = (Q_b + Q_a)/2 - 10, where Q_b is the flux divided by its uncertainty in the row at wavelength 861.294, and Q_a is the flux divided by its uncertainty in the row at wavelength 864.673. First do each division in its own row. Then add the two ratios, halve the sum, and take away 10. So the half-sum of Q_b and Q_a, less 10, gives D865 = 12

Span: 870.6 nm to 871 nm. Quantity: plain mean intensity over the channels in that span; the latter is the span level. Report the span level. 13.4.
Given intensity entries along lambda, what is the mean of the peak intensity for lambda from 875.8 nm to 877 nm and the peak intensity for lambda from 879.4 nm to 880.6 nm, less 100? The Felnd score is -86.2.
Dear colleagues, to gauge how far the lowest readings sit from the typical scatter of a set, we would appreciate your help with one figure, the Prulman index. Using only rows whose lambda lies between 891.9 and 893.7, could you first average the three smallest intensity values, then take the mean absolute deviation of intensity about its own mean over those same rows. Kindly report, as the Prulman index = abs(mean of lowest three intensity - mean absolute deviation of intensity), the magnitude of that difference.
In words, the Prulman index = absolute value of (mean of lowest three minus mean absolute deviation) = 11.5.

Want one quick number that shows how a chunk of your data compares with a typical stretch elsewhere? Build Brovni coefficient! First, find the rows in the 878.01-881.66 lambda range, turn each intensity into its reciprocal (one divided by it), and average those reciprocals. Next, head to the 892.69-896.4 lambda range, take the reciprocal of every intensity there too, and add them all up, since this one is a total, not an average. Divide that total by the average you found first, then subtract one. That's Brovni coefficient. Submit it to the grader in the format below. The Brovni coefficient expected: 21.5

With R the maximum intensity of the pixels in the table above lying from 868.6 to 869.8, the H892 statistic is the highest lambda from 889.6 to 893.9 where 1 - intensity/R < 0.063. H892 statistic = 893.412 nm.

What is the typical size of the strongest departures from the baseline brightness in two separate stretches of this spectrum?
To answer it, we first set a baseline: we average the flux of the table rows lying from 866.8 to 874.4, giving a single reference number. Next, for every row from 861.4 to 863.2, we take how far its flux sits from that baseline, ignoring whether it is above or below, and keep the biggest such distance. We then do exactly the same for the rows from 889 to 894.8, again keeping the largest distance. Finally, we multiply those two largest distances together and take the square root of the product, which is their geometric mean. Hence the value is 1.2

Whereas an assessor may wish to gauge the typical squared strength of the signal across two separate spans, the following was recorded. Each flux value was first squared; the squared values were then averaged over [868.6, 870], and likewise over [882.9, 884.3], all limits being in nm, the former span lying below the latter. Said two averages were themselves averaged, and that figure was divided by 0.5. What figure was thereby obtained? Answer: 326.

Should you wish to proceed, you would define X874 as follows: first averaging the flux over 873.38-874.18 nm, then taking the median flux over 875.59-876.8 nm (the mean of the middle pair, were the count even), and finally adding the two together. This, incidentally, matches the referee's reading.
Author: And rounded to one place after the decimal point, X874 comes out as 25.4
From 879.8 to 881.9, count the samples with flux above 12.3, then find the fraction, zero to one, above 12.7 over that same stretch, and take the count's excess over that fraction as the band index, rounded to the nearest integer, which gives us 5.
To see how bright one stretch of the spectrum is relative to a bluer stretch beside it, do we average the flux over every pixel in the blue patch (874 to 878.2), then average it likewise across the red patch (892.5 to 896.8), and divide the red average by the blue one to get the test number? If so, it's 0.96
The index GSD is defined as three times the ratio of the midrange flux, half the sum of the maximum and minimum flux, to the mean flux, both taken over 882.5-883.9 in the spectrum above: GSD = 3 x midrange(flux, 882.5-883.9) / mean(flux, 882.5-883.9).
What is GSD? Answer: 2.91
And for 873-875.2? 3.05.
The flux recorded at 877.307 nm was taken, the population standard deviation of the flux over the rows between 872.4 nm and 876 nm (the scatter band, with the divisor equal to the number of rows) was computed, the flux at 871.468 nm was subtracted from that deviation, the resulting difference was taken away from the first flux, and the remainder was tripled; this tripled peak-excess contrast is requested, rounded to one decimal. 77.1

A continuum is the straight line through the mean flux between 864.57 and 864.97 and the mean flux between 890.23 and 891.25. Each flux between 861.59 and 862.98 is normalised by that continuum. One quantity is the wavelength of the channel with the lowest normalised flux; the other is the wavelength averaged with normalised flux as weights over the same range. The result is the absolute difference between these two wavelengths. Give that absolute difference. 0.20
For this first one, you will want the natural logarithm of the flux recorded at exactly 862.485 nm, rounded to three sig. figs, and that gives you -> 2.52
